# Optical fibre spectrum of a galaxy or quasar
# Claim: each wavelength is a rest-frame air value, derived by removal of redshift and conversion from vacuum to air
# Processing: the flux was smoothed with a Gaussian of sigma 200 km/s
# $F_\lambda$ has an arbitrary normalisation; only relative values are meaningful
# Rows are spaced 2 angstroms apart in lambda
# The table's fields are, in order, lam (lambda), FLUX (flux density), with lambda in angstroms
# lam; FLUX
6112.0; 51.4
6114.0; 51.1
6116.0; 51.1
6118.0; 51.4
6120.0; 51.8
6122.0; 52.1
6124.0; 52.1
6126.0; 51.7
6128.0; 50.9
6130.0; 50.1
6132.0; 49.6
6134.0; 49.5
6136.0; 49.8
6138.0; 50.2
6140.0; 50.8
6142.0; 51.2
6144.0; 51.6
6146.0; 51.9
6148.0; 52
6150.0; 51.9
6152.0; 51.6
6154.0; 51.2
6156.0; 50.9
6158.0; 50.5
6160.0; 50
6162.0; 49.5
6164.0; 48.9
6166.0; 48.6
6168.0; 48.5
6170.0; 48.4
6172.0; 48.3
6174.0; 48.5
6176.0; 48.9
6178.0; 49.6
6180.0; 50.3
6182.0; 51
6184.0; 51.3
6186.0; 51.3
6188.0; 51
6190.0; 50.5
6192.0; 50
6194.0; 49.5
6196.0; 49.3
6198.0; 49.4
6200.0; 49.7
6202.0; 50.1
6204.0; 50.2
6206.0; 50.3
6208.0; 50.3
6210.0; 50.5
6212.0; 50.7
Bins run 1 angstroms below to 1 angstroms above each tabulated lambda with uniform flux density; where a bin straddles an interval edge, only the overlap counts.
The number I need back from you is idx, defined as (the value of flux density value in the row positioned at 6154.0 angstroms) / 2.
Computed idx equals 25.6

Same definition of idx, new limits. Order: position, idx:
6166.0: 24.3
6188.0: 25.5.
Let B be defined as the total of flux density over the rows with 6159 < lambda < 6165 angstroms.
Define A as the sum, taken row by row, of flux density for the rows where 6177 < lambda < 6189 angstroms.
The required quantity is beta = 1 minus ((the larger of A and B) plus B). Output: -452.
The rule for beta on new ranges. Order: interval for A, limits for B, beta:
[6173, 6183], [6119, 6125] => -403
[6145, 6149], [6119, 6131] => -616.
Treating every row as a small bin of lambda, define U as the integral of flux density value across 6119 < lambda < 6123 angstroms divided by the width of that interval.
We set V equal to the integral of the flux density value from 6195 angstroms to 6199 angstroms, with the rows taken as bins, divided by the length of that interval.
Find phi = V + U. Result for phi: 101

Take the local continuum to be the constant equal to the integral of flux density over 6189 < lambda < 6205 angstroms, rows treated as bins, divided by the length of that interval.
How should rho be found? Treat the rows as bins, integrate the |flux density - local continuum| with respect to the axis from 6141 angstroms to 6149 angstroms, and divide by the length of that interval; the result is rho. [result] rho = 1.8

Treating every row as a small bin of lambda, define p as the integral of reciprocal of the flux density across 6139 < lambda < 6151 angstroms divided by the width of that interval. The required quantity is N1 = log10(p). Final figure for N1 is -1.712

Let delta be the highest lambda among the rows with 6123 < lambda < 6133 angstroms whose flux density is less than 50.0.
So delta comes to 6132.0 angstroms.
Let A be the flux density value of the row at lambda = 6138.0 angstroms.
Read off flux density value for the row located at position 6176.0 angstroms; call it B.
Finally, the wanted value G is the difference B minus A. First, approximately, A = 50.2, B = 48.9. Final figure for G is -1.3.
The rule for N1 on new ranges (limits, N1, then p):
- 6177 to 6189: -1.705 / 0.0197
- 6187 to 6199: -1.698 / 0.0200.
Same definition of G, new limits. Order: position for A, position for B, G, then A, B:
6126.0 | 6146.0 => 0.2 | 51.7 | 51.9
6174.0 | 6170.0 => -0.1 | 48.5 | 48.4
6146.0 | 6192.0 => -1.9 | 51.9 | 50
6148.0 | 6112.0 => -0.6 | 52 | 51.4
